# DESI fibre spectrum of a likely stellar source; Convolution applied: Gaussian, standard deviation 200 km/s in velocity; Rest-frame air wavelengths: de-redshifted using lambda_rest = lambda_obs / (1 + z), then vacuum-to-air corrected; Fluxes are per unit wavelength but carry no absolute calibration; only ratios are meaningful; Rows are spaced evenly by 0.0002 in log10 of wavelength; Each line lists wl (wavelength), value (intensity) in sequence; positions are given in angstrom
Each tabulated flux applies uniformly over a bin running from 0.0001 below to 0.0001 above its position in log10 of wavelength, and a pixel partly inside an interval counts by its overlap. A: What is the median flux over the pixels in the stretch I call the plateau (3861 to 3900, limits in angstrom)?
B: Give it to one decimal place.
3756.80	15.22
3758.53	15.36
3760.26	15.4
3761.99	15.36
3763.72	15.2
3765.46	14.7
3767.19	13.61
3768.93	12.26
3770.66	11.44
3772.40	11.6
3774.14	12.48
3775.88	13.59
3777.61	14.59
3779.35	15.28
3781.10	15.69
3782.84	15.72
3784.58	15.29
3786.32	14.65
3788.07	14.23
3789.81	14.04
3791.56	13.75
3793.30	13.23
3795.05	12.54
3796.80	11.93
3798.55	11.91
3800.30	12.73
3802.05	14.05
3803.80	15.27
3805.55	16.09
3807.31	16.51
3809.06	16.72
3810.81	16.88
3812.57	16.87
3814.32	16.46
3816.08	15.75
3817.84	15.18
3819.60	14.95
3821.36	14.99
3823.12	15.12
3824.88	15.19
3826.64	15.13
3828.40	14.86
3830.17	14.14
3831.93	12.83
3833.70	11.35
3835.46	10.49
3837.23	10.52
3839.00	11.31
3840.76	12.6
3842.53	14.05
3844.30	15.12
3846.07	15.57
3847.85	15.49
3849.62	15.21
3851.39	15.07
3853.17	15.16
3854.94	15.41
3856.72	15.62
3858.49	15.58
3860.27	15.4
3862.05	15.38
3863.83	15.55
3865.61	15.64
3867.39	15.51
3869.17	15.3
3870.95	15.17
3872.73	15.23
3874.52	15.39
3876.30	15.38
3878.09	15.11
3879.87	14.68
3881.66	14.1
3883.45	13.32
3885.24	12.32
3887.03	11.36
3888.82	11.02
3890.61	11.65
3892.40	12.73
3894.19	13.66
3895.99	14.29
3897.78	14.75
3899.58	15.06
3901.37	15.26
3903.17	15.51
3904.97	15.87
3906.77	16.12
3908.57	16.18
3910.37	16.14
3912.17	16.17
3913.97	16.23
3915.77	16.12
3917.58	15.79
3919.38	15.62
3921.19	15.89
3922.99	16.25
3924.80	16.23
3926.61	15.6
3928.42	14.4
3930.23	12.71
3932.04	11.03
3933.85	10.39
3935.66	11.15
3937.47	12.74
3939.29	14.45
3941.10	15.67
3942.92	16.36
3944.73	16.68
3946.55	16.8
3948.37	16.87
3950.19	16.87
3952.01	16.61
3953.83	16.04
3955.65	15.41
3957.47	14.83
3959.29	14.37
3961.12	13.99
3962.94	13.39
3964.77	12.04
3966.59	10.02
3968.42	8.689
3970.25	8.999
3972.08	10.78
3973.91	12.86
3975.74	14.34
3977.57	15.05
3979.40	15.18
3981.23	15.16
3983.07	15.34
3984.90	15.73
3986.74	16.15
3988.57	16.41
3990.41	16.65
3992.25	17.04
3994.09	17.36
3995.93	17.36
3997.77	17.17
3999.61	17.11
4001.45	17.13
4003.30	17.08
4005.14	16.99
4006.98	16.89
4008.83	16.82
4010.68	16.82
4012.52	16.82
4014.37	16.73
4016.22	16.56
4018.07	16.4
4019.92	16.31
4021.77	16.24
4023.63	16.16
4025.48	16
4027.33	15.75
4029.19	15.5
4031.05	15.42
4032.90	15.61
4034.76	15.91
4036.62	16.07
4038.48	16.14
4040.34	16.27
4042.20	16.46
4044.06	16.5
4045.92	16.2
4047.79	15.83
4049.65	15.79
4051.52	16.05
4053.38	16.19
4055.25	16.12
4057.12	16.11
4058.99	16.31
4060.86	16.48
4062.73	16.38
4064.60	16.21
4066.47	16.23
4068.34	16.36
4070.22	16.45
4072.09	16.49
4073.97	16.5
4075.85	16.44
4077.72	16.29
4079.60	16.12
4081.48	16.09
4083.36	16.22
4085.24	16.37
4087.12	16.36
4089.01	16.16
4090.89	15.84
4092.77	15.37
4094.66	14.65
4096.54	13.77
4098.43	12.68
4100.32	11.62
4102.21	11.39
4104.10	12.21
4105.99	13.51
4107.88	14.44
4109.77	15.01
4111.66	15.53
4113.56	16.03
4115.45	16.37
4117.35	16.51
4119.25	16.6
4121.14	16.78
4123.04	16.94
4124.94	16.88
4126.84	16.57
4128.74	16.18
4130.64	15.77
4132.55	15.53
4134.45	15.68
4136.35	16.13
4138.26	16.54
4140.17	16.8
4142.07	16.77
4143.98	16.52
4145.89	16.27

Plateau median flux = 14.9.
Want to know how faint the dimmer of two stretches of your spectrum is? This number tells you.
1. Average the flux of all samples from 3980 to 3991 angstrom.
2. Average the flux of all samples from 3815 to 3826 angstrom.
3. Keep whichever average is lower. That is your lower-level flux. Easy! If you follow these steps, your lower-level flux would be 15.2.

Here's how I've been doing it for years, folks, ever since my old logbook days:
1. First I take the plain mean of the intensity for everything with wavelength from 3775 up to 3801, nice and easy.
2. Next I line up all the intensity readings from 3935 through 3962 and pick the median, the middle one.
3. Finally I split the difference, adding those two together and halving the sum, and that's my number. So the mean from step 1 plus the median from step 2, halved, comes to 14.8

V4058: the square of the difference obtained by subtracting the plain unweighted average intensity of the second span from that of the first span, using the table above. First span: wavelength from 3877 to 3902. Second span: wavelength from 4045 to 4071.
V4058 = 7.1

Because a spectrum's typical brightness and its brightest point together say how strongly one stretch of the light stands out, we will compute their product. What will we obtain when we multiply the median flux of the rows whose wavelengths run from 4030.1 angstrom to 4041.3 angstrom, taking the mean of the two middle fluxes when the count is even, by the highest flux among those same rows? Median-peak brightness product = 260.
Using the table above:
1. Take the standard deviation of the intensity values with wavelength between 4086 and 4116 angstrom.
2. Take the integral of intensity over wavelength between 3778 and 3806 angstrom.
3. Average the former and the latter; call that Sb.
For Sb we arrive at 199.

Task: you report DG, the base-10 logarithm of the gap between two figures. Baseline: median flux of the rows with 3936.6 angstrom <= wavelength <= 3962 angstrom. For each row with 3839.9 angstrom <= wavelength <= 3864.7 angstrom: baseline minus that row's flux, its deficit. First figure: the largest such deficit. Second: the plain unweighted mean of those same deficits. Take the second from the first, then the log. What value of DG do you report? 0.40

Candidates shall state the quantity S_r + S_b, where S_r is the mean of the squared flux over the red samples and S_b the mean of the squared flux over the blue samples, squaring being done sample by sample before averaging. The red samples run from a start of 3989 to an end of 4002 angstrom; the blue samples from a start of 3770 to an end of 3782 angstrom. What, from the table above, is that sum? 479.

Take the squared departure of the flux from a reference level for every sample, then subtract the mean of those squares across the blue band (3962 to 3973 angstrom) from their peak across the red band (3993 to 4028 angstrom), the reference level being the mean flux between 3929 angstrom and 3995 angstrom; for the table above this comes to -6.4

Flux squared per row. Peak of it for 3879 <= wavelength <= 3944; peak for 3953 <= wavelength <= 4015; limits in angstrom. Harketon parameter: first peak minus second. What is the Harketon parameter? -34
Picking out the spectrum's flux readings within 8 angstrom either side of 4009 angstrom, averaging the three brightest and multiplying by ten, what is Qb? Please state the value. 171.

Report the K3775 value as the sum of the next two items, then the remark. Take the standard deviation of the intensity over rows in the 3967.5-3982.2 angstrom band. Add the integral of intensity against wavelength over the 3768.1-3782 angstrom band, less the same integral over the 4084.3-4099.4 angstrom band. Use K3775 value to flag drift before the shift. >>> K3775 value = -40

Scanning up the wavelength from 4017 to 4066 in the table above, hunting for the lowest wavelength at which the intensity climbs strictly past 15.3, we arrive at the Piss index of 4018.07 angstrom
